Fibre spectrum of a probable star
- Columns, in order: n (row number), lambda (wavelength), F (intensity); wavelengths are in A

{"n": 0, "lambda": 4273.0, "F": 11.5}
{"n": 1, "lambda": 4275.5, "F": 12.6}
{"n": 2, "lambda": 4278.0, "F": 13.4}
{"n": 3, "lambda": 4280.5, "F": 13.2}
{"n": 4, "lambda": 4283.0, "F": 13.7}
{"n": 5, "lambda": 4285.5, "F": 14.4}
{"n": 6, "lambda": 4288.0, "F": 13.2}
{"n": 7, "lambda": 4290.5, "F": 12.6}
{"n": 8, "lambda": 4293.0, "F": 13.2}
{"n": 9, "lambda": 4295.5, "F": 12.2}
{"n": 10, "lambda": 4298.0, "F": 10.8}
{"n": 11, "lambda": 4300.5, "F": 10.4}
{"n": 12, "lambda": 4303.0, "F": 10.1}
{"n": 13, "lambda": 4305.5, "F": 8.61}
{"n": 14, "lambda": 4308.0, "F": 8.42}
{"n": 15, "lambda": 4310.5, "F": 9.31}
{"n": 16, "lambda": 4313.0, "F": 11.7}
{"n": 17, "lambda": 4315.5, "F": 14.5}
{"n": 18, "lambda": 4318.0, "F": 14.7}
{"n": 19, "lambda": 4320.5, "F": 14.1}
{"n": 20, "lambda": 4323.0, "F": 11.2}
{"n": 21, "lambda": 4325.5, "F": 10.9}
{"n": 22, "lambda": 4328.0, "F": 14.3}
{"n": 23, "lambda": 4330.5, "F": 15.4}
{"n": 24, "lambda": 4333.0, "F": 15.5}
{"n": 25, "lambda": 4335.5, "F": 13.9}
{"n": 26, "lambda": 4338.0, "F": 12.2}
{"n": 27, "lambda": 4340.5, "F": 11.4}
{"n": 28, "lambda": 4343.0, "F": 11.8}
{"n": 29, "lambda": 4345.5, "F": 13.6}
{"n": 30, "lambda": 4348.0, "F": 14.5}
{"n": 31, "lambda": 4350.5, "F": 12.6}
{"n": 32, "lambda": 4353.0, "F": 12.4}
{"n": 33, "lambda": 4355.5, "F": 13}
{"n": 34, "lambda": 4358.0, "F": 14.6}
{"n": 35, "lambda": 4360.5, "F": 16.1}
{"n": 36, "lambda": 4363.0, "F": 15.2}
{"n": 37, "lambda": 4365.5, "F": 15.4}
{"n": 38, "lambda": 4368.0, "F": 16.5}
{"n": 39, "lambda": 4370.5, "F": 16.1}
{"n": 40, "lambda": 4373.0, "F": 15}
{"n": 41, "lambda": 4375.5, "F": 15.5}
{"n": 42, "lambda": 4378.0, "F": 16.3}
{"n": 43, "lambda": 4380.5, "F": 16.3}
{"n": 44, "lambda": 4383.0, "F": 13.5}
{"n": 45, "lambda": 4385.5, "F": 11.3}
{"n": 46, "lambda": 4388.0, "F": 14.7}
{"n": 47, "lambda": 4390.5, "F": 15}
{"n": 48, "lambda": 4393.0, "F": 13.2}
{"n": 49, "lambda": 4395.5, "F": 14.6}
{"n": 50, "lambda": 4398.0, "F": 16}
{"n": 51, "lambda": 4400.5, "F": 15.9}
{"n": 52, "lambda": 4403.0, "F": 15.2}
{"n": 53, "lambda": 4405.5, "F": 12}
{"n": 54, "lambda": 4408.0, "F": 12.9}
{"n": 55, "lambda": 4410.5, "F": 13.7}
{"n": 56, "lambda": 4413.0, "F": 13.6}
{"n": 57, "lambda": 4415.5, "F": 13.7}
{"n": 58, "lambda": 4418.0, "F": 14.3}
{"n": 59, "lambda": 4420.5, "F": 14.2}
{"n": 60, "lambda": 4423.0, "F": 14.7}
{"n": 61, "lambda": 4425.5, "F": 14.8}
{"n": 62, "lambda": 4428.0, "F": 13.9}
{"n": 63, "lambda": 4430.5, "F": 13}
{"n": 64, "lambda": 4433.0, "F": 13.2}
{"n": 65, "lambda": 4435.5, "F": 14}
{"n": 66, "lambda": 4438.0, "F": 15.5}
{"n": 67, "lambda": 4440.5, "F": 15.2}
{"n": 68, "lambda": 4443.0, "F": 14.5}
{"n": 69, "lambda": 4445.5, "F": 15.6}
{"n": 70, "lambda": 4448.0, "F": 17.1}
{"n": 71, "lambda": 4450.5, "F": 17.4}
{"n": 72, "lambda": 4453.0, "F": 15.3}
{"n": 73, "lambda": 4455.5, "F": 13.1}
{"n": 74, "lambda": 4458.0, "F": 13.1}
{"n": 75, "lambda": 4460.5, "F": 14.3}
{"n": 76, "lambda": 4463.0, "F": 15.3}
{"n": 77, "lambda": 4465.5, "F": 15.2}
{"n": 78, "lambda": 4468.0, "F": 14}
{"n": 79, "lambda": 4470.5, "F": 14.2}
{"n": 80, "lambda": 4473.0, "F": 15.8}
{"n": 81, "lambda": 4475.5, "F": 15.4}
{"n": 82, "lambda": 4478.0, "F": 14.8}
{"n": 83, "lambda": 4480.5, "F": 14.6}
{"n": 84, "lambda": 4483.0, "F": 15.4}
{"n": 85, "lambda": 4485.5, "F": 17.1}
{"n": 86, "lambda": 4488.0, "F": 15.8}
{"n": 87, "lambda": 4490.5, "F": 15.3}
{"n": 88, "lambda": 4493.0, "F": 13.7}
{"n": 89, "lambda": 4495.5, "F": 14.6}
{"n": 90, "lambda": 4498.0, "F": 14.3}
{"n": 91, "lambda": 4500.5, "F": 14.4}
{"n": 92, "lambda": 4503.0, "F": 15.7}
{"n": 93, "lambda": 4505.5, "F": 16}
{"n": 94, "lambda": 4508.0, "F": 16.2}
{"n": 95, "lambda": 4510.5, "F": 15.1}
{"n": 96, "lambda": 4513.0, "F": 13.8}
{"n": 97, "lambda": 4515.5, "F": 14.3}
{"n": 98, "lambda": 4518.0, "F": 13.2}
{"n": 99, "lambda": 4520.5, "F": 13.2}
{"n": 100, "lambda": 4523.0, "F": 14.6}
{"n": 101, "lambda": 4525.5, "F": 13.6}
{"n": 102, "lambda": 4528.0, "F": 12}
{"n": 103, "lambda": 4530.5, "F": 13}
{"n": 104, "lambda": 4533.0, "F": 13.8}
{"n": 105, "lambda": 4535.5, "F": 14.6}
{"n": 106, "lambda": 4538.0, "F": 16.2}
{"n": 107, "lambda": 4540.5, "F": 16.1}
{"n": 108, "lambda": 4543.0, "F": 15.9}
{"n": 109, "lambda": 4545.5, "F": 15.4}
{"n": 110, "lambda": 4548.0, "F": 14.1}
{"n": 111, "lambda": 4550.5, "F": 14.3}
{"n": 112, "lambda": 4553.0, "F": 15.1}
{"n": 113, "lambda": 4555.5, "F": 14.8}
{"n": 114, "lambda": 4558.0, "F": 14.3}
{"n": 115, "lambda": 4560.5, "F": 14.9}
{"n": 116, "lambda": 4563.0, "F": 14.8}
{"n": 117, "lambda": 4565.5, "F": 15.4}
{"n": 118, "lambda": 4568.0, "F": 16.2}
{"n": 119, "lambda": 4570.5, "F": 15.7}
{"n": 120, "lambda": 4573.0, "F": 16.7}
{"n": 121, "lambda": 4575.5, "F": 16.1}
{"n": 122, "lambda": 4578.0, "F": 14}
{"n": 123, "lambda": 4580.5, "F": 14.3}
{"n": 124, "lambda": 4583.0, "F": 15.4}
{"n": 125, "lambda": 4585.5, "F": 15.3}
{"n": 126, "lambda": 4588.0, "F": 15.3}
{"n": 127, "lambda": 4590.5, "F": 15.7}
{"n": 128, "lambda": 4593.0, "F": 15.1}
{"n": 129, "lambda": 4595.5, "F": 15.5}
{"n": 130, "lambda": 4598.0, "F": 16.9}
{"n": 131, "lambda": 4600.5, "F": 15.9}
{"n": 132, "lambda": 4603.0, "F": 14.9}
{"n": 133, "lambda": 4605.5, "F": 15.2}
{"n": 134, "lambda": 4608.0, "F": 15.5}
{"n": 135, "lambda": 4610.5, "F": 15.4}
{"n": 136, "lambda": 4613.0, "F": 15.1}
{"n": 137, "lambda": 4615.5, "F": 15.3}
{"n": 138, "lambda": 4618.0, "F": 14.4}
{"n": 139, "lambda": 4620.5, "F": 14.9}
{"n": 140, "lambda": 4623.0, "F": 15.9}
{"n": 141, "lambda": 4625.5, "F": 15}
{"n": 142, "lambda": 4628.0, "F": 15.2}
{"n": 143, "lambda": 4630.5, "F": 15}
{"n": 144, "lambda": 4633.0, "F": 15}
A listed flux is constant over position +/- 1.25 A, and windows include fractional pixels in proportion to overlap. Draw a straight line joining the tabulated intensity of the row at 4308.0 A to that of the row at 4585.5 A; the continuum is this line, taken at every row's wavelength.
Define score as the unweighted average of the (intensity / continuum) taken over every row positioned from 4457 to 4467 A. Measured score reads 1.183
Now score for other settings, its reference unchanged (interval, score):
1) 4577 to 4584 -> 0.960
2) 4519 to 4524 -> 1.013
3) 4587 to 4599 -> 1.014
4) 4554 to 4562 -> 1.003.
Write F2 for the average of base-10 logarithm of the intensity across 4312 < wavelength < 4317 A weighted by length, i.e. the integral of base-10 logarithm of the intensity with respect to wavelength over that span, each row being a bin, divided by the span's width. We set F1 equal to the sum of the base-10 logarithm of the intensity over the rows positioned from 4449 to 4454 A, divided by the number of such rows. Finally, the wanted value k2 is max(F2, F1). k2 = 1.21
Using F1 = 1.21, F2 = 1.12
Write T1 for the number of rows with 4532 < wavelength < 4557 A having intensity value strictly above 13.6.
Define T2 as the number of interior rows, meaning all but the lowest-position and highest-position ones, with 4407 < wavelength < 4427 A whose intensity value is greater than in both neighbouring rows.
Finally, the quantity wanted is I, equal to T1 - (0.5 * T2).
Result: 9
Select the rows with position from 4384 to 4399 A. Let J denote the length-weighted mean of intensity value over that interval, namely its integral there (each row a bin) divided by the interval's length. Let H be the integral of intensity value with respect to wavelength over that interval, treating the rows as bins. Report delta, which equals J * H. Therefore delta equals 2979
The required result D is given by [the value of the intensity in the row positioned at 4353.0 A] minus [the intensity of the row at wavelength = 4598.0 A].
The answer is -4.5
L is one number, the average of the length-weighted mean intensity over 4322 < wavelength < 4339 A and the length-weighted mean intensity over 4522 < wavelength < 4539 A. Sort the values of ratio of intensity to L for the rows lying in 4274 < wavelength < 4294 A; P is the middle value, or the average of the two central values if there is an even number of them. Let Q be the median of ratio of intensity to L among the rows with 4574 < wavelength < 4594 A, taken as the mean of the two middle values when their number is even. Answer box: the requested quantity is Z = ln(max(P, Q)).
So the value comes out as 0.113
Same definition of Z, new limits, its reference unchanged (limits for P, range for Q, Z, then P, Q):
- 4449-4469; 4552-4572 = 0.094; 1.08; 1.10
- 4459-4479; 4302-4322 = 0.094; 1.10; 0.80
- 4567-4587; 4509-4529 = 0.130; 1.14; 1.00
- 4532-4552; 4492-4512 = 0.094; 1.10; 1.09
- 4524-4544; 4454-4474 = 0.042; 1.04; 1.04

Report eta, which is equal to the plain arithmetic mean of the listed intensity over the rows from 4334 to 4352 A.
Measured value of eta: 13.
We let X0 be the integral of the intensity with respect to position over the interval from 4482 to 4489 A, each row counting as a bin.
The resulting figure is 113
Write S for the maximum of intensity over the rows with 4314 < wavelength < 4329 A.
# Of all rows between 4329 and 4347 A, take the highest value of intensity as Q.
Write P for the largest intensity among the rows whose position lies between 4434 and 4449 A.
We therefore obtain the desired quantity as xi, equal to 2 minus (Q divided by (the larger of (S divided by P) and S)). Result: 0.95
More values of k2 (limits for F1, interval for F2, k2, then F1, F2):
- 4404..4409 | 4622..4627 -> 1.19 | 1.09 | 1.19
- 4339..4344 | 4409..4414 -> 1.13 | 1.06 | 1.13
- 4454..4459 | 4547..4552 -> 1.15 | 1.12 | 1.15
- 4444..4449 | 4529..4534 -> 1.21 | 1.21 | 1.12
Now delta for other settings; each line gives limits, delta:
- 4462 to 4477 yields 3364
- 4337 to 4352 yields 2414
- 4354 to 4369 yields 3404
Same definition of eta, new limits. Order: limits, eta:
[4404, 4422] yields 13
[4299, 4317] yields 10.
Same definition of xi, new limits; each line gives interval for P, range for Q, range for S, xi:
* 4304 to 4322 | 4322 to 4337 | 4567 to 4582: 1.07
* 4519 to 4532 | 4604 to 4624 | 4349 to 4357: 0.78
